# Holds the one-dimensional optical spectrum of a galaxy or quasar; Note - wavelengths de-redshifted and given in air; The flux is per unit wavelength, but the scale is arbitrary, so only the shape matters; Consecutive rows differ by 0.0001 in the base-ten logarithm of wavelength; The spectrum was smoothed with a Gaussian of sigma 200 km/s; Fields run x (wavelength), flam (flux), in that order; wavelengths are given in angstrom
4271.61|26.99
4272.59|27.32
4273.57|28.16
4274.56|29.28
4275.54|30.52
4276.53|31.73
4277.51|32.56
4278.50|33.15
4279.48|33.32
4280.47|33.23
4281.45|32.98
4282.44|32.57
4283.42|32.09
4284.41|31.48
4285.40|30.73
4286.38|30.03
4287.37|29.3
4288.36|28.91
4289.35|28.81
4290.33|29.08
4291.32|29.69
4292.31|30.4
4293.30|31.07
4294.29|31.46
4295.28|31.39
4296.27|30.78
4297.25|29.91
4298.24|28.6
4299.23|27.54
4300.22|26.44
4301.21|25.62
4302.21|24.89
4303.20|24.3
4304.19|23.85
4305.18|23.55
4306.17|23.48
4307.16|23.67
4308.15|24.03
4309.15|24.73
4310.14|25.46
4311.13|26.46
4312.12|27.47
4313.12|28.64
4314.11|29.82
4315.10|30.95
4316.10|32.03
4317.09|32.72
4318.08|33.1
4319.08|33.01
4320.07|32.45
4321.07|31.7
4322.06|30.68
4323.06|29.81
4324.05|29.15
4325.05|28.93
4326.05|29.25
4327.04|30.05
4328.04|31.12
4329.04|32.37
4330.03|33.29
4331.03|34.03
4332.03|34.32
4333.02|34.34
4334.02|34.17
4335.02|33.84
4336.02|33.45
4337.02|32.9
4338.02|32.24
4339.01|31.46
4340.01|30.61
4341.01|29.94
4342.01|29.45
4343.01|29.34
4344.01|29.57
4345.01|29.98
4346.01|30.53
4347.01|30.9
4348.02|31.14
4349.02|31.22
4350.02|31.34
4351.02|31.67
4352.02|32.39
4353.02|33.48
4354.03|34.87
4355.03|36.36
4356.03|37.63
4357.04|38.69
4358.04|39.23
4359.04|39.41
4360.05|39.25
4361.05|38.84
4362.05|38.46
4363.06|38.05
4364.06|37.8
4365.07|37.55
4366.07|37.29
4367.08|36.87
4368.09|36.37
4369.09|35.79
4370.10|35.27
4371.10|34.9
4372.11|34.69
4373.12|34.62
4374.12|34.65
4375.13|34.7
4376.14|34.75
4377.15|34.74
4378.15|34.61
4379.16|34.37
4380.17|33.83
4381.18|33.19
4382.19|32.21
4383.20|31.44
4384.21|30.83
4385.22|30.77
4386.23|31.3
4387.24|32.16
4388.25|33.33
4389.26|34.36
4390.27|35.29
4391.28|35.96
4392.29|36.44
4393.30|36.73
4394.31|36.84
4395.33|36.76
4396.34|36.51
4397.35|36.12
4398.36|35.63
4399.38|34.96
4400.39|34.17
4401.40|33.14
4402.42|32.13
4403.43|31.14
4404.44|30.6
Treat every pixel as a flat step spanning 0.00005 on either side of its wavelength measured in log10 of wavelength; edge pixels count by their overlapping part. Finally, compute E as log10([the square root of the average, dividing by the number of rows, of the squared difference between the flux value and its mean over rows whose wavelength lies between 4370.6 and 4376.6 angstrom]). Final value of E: -1.0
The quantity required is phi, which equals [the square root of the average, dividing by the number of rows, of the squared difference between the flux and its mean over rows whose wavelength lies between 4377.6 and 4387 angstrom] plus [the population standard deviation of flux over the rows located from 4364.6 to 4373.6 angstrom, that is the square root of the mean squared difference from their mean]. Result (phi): 2.51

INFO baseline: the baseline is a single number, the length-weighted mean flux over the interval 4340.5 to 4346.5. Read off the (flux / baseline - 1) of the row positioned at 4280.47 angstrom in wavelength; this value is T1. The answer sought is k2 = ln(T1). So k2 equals -2.2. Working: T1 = 0.12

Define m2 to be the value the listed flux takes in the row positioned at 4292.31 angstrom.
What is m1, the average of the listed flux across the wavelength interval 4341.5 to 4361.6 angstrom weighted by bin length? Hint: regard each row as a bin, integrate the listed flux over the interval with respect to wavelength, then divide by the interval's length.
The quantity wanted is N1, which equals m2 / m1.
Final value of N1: 0.90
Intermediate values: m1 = 33.8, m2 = 30.4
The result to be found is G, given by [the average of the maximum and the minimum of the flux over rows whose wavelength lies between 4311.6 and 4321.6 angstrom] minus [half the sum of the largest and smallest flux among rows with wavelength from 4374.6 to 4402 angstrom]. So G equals -4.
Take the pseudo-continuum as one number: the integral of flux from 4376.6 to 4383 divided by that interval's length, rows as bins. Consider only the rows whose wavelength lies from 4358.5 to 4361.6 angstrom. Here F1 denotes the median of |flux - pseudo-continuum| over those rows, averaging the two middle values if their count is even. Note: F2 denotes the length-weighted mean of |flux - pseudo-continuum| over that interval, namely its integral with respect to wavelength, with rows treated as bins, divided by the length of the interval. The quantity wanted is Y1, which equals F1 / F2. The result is 1.02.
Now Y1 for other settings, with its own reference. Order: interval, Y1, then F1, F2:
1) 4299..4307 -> 1.03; 9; 8.9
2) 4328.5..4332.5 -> 0.75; 1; 0.7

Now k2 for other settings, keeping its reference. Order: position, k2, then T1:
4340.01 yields -3.6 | 0.03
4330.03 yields -2.1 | 0.12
